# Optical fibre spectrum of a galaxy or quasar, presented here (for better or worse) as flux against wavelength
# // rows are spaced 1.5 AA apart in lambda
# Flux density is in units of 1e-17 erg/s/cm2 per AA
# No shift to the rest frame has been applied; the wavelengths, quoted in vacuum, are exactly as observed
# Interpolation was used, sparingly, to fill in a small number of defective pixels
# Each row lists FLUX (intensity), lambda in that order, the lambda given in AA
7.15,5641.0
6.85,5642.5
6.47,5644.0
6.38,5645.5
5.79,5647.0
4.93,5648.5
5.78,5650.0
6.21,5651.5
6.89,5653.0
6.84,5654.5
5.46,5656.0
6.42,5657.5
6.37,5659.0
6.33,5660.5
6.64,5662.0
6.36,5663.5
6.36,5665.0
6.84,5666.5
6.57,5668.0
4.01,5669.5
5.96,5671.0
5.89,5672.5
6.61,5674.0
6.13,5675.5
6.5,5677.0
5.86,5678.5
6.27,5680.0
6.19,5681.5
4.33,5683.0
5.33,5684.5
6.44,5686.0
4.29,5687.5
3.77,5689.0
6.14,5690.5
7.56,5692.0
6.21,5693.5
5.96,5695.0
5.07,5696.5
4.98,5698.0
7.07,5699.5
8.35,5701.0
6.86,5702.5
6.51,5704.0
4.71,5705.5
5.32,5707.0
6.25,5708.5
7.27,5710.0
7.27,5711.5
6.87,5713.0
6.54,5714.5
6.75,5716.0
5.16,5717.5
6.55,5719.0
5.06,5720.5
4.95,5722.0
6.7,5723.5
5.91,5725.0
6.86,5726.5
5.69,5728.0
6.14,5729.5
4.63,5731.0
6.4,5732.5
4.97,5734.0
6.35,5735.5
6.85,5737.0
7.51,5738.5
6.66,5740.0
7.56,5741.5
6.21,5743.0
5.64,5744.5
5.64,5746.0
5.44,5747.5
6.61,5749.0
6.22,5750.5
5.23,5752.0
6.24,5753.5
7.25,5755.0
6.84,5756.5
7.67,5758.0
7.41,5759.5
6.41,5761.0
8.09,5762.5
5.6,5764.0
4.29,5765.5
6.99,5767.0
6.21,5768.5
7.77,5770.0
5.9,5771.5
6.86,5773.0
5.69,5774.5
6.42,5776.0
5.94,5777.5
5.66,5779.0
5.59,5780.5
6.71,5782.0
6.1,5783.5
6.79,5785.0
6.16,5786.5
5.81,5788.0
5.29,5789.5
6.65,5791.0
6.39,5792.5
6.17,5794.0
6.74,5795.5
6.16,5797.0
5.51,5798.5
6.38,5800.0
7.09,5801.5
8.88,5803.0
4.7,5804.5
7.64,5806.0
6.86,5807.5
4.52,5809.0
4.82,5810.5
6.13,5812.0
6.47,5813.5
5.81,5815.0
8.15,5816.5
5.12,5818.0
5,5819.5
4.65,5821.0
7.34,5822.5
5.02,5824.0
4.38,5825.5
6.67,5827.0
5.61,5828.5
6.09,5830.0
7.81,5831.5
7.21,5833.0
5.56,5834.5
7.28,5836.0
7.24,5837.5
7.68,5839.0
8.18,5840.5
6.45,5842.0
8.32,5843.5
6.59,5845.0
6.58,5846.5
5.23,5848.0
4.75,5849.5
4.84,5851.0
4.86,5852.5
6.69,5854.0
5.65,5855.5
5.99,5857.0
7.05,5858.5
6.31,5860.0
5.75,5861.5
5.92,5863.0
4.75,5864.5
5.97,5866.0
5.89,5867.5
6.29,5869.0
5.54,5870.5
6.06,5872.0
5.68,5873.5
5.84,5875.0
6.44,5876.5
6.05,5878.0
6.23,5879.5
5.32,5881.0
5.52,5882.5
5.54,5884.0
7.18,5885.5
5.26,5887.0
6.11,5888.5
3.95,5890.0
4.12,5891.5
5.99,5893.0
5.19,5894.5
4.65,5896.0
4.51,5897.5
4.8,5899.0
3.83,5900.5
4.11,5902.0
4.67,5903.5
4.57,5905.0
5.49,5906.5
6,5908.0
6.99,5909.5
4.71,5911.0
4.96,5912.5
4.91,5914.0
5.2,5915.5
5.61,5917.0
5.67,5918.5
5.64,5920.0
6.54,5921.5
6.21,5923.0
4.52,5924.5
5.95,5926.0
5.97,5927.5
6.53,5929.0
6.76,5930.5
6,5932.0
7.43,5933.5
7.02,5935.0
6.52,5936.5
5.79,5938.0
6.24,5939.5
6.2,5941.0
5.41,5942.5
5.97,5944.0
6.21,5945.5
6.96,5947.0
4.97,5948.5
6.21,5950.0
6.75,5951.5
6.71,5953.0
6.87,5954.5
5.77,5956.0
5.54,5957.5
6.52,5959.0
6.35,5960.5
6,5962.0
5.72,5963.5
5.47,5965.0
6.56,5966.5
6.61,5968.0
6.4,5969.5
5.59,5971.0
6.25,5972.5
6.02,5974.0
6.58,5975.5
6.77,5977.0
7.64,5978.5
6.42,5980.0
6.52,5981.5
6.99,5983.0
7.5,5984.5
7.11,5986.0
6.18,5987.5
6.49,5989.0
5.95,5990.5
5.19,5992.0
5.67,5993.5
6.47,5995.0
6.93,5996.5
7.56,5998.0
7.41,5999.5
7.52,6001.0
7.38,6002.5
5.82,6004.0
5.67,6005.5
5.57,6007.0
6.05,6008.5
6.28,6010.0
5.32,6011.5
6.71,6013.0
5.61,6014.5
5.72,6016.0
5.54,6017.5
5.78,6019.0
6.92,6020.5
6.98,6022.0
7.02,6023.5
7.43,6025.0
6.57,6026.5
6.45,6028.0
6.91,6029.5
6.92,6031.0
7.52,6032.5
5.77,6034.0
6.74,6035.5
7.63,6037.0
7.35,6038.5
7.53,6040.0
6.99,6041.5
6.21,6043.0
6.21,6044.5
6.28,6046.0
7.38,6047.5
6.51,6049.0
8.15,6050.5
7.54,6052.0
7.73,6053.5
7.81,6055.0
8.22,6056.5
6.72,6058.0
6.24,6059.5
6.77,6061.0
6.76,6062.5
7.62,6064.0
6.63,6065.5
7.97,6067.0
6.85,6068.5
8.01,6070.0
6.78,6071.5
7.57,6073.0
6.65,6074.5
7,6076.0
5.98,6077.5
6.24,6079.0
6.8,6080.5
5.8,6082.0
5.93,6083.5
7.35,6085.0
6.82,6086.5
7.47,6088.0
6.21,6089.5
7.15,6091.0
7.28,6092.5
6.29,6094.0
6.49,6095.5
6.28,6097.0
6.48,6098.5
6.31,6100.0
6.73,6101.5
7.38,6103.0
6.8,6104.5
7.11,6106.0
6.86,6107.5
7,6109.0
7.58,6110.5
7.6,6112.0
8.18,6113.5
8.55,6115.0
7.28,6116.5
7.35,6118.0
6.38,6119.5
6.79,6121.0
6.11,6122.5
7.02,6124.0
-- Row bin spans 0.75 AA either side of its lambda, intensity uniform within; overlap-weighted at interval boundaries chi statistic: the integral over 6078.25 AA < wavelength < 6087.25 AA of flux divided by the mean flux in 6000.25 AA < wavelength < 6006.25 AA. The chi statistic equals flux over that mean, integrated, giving 8.9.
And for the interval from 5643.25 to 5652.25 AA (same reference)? 8.1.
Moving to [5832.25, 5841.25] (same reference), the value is 9.8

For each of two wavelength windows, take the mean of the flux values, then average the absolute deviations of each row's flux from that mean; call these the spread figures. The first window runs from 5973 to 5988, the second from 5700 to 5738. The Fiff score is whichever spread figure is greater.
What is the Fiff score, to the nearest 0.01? 0.75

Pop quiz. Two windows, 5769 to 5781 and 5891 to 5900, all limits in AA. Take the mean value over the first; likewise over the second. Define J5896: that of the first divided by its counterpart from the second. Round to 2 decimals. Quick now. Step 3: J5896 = 1.28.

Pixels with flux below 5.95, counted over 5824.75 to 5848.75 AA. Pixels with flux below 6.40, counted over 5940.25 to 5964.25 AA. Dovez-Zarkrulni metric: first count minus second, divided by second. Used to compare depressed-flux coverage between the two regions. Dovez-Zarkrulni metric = -0.64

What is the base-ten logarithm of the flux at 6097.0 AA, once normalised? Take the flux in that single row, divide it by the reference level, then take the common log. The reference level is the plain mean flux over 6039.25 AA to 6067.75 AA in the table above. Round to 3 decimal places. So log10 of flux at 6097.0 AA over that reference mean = -0.054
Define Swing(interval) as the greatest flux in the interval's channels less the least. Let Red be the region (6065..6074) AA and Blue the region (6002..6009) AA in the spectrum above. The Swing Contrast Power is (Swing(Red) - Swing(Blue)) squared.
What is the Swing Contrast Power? 0.18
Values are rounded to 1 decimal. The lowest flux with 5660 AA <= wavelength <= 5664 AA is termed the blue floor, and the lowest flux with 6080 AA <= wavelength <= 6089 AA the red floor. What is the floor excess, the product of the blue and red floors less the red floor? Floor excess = 30.9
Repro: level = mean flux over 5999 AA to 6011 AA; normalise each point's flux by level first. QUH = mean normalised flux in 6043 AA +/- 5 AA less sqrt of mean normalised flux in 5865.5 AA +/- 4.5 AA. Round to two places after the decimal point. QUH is 0.12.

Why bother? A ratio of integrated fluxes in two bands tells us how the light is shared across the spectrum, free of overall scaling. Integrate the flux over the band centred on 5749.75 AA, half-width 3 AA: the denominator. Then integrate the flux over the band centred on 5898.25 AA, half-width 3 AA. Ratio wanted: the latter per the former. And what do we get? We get 0.76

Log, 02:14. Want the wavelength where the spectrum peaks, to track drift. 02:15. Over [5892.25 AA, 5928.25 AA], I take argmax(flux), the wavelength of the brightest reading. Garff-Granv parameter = 5909.5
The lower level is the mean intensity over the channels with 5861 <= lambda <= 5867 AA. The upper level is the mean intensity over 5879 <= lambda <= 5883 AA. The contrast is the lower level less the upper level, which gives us -0.1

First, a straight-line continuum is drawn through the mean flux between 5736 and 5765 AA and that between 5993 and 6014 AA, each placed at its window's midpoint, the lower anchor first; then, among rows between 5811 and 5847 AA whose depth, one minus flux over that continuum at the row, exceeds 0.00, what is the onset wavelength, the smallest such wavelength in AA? 5812.0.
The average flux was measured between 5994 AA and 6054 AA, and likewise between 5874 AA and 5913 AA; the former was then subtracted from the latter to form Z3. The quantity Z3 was -1.4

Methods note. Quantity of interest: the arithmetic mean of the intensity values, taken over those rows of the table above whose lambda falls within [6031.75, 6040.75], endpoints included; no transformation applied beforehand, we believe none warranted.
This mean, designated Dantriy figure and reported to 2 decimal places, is 7.09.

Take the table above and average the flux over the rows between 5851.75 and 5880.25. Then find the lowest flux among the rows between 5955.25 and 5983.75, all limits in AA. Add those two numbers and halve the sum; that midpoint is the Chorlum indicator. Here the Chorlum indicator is 5.71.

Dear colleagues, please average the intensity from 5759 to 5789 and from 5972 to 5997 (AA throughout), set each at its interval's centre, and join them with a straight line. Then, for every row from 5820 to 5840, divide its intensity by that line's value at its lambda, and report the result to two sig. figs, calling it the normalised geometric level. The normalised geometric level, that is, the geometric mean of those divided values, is 0.98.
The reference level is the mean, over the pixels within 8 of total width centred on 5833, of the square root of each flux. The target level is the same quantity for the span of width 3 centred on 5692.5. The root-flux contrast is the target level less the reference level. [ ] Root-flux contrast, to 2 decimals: 0.02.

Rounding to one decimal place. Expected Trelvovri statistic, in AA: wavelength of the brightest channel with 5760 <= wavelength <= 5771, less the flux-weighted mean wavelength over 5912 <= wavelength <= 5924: -155.6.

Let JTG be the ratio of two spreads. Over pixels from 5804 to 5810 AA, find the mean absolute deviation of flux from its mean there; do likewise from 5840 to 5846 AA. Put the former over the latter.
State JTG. 1.5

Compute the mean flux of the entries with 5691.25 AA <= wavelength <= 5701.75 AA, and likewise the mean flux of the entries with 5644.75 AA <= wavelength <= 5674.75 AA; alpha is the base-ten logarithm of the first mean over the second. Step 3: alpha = 0.022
